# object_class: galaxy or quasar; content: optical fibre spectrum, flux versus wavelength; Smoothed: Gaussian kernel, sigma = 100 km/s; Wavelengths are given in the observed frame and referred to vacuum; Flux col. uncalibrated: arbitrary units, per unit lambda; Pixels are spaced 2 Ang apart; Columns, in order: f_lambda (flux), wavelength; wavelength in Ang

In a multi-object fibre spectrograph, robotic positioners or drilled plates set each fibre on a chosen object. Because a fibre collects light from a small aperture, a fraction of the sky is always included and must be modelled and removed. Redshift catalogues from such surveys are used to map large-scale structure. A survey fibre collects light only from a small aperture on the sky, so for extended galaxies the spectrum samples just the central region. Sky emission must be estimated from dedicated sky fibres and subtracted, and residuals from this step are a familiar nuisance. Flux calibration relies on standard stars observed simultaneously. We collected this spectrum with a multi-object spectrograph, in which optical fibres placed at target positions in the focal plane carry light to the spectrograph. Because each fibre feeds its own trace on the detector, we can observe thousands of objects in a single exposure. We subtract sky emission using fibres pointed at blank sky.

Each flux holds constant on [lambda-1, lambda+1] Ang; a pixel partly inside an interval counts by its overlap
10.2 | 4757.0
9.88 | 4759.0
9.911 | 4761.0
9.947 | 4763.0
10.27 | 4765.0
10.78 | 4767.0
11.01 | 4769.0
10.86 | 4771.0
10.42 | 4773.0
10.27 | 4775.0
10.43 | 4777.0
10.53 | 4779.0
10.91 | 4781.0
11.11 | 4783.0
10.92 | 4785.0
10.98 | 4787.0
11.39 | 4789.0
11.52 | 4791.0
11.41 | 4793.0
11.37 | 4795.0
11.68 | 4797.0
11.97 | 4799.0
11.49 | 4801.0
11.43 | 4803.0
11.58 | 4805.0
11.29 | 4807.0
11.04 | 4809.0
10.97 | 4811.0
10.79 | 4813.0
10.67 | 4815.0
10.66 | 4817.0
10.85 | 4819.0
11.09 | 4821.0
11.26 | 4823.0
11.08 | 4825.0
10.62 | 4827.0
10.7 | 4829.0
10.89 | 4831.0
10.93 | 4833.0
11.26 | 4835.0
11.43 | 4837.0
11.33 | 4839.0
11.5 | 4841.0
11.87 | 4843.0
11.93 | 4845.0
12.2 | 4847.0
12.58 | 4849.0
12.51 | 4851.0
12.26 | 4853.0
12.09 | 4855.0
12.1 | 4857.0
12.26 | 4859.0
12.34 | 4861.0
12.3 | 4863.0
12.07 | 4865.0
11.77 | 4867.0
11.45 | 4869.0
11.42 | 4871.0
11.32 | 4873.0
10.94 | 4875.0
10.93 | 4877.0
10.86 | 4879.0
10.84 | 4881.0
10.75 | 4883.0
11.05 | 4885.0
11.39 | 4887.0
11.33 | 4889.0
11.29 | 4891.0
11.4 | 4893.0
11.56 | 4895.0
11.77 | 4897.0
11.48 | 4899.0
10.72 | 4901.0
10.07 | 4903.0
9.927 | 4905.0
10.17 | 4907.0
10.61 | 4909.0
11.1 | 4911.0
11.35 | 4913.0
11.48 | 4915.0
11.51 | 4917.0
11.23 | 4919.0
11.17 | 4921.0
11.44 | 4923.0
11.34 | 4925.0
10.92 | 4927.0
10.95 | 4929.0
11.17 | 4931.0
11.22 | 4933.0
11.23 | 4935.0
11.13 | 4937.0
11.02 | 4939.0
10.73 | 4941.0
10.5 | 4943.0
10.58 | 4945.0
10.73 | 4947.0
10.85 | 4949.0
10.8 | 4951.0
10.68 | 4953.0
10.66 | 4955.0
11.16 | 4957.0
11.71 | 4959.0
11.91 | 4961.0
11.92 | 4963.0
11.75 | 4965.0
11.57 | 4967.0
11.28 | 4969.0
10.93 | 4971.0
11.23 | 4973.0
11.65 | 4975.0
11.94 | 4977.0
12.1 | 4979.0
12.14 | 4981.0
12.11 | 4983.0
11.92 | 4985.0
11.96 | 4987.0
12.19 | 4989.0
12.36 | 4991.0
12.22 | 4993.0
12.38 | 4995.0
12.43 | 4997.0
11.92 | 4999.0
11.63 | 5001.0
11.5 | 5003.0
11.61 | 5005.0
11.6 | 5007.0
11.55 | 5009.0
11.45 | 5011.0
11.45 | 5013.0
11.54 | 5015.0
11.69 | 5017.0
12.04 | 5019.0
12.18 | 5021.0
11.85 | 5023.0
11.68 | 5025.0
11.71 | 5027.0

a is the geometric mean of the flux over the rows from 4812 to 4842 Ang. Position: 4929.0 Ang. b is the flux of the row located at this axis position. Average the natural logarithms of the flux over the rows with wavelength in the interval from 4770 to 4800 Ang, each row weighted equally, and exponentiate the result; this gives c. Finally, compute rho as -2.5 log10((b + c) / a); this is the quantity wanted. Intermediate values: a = 11.0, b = 10.95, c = 11.04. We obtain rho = -0.75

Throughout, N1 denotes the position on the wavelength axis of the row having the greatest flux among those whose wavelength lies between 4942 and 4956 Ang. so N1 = 4949.0 Ang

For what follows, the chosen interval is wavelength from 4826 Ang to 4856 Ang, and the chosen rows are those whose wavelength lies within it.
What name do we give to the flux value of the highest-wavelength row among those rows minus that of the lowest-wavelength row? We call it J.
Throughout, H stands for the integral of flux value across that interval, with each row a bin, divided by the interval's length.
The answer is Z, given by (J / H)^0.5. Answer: 0.36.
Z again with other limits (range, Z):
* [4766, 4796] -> 0.23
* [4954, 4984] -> 0.35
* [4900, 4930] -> 0.15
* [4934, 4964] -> 0.25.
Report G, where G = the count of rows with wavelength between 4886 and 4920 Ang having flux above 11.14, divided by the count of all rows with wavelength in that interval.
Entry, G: 0.65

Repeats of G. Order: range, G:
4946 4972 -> 0.54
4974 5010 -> 1.00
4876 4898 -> 0.55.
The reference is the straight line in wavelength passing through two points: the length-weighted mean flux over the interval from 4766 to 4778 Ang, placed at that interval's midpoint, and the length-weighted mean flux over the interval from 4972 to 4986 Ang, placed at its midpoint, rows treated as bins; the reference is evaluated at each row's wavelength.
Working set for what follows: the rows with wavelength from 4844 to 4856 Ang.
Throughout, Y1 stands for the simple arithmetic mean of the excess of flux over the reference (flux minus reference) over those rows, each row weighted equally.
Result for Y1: 1.2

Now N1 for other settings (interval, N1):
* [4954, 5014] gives 4997.0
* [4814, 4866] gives 4849.0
